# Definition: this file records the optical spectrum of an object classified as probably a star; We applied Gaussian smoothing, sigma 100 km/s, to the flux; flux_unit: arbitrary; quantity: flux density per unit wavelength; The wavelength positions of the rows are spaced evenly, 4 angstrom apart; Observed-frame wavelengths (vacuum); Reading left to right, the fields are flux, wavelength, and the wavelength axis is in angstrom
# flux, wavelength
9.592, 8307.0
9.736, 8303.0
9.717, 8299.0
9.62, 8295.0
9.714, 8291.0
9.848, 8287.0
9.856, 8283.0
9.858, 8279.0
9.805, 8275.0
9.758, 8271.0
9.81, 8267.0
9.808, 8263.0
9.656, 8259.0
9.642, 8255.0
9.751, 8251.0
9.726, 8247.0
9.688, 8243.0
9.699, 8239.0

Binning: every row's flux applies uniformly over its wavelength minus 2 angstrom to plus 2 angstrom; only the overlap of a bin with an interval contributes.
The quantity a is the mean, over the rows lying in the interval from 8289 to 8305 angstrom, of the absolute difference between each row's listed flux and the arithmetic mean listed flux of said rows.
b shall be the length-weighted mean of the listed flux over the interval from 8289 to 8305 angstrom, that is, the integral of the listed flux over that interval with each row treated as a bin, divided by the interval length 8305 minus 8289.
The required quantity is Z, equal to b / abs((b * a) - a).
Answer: 29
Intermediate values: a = 0.038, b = 9.70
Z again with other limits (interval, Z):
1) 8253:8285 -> 17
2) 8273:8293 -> 25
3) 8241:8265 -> 22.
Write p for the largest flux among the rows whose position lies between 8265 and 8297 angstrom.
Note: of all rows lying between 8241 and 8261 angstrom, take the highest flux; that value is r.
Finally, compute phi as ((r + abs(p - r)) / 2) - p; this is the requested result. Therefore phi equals -4.93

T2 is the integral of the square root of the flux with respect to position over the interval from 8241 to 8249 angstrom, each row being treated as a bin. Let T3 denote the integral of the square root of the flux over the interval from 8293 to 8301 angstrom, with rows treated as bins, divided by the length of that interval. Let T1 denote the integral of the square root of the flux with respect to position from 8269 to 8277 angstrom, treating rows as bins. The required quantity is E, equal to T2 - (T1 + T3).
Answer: -3.20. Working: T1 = 25.0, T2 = 24.92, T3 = 3.11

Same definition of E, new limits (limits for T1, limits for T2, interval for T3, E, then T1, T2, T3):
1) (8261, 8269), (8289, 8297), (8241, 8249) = -3.30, 25.1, 24.87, 3.12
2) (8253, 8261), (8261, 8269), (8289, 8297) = -2.90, 24.9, 25.06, 3.11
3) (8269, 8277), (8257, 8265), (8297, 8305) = -3.18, 25.0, 24.96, 3.12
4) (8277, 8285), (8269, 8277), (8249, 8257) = -3.21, 25.1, 25.02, 3.11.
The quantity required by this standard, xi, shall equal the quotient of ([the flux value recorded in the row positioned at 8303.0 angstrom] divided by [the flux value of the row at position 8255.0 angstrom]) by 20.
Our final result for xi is 0.0505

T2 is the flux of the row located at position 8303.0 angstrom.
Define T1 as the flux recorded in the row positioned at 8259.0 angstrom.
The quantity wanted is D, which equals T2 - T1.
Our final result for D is 0.08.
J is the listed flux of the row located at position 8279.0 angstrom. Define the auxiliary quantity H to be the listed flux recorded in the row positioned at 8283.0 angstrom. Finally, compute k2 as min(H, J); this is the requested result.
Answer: 9.86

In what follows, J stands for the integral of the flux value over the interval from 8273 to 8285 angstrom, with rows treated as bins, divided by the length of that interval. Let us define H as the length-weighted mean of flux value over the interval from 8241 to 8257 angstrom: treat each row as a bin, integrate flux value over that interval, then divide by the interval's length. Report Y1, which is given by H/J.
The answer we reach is 0.99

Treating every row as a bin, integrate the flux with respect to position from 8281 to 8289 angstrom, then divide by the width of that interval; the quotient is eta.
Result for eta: 9.85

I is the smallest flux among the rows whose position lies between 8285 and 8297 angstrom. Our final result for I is 9.62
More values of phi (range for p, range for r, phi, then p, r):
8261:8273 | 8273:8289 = -4.86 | 9.81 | 9.858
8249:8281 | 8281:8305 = -4.93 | 9.858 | 9.856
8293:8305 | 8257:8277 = -4.79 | 9.736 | 9.81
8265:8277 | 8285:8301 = -4.87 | 9.81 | 9.848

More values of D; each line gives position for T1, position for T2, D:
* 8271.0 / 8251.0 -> -0.01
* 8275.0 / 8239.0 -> -0.11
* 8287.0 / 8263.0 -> -0.04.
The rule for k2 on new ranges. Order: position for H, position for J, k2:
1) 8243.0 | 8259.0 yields 9.66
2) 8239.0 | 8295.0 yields 9.62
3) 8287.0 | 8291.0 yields 9.71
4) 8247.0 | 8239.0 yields 9.70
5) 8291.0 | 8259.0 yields 9.66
